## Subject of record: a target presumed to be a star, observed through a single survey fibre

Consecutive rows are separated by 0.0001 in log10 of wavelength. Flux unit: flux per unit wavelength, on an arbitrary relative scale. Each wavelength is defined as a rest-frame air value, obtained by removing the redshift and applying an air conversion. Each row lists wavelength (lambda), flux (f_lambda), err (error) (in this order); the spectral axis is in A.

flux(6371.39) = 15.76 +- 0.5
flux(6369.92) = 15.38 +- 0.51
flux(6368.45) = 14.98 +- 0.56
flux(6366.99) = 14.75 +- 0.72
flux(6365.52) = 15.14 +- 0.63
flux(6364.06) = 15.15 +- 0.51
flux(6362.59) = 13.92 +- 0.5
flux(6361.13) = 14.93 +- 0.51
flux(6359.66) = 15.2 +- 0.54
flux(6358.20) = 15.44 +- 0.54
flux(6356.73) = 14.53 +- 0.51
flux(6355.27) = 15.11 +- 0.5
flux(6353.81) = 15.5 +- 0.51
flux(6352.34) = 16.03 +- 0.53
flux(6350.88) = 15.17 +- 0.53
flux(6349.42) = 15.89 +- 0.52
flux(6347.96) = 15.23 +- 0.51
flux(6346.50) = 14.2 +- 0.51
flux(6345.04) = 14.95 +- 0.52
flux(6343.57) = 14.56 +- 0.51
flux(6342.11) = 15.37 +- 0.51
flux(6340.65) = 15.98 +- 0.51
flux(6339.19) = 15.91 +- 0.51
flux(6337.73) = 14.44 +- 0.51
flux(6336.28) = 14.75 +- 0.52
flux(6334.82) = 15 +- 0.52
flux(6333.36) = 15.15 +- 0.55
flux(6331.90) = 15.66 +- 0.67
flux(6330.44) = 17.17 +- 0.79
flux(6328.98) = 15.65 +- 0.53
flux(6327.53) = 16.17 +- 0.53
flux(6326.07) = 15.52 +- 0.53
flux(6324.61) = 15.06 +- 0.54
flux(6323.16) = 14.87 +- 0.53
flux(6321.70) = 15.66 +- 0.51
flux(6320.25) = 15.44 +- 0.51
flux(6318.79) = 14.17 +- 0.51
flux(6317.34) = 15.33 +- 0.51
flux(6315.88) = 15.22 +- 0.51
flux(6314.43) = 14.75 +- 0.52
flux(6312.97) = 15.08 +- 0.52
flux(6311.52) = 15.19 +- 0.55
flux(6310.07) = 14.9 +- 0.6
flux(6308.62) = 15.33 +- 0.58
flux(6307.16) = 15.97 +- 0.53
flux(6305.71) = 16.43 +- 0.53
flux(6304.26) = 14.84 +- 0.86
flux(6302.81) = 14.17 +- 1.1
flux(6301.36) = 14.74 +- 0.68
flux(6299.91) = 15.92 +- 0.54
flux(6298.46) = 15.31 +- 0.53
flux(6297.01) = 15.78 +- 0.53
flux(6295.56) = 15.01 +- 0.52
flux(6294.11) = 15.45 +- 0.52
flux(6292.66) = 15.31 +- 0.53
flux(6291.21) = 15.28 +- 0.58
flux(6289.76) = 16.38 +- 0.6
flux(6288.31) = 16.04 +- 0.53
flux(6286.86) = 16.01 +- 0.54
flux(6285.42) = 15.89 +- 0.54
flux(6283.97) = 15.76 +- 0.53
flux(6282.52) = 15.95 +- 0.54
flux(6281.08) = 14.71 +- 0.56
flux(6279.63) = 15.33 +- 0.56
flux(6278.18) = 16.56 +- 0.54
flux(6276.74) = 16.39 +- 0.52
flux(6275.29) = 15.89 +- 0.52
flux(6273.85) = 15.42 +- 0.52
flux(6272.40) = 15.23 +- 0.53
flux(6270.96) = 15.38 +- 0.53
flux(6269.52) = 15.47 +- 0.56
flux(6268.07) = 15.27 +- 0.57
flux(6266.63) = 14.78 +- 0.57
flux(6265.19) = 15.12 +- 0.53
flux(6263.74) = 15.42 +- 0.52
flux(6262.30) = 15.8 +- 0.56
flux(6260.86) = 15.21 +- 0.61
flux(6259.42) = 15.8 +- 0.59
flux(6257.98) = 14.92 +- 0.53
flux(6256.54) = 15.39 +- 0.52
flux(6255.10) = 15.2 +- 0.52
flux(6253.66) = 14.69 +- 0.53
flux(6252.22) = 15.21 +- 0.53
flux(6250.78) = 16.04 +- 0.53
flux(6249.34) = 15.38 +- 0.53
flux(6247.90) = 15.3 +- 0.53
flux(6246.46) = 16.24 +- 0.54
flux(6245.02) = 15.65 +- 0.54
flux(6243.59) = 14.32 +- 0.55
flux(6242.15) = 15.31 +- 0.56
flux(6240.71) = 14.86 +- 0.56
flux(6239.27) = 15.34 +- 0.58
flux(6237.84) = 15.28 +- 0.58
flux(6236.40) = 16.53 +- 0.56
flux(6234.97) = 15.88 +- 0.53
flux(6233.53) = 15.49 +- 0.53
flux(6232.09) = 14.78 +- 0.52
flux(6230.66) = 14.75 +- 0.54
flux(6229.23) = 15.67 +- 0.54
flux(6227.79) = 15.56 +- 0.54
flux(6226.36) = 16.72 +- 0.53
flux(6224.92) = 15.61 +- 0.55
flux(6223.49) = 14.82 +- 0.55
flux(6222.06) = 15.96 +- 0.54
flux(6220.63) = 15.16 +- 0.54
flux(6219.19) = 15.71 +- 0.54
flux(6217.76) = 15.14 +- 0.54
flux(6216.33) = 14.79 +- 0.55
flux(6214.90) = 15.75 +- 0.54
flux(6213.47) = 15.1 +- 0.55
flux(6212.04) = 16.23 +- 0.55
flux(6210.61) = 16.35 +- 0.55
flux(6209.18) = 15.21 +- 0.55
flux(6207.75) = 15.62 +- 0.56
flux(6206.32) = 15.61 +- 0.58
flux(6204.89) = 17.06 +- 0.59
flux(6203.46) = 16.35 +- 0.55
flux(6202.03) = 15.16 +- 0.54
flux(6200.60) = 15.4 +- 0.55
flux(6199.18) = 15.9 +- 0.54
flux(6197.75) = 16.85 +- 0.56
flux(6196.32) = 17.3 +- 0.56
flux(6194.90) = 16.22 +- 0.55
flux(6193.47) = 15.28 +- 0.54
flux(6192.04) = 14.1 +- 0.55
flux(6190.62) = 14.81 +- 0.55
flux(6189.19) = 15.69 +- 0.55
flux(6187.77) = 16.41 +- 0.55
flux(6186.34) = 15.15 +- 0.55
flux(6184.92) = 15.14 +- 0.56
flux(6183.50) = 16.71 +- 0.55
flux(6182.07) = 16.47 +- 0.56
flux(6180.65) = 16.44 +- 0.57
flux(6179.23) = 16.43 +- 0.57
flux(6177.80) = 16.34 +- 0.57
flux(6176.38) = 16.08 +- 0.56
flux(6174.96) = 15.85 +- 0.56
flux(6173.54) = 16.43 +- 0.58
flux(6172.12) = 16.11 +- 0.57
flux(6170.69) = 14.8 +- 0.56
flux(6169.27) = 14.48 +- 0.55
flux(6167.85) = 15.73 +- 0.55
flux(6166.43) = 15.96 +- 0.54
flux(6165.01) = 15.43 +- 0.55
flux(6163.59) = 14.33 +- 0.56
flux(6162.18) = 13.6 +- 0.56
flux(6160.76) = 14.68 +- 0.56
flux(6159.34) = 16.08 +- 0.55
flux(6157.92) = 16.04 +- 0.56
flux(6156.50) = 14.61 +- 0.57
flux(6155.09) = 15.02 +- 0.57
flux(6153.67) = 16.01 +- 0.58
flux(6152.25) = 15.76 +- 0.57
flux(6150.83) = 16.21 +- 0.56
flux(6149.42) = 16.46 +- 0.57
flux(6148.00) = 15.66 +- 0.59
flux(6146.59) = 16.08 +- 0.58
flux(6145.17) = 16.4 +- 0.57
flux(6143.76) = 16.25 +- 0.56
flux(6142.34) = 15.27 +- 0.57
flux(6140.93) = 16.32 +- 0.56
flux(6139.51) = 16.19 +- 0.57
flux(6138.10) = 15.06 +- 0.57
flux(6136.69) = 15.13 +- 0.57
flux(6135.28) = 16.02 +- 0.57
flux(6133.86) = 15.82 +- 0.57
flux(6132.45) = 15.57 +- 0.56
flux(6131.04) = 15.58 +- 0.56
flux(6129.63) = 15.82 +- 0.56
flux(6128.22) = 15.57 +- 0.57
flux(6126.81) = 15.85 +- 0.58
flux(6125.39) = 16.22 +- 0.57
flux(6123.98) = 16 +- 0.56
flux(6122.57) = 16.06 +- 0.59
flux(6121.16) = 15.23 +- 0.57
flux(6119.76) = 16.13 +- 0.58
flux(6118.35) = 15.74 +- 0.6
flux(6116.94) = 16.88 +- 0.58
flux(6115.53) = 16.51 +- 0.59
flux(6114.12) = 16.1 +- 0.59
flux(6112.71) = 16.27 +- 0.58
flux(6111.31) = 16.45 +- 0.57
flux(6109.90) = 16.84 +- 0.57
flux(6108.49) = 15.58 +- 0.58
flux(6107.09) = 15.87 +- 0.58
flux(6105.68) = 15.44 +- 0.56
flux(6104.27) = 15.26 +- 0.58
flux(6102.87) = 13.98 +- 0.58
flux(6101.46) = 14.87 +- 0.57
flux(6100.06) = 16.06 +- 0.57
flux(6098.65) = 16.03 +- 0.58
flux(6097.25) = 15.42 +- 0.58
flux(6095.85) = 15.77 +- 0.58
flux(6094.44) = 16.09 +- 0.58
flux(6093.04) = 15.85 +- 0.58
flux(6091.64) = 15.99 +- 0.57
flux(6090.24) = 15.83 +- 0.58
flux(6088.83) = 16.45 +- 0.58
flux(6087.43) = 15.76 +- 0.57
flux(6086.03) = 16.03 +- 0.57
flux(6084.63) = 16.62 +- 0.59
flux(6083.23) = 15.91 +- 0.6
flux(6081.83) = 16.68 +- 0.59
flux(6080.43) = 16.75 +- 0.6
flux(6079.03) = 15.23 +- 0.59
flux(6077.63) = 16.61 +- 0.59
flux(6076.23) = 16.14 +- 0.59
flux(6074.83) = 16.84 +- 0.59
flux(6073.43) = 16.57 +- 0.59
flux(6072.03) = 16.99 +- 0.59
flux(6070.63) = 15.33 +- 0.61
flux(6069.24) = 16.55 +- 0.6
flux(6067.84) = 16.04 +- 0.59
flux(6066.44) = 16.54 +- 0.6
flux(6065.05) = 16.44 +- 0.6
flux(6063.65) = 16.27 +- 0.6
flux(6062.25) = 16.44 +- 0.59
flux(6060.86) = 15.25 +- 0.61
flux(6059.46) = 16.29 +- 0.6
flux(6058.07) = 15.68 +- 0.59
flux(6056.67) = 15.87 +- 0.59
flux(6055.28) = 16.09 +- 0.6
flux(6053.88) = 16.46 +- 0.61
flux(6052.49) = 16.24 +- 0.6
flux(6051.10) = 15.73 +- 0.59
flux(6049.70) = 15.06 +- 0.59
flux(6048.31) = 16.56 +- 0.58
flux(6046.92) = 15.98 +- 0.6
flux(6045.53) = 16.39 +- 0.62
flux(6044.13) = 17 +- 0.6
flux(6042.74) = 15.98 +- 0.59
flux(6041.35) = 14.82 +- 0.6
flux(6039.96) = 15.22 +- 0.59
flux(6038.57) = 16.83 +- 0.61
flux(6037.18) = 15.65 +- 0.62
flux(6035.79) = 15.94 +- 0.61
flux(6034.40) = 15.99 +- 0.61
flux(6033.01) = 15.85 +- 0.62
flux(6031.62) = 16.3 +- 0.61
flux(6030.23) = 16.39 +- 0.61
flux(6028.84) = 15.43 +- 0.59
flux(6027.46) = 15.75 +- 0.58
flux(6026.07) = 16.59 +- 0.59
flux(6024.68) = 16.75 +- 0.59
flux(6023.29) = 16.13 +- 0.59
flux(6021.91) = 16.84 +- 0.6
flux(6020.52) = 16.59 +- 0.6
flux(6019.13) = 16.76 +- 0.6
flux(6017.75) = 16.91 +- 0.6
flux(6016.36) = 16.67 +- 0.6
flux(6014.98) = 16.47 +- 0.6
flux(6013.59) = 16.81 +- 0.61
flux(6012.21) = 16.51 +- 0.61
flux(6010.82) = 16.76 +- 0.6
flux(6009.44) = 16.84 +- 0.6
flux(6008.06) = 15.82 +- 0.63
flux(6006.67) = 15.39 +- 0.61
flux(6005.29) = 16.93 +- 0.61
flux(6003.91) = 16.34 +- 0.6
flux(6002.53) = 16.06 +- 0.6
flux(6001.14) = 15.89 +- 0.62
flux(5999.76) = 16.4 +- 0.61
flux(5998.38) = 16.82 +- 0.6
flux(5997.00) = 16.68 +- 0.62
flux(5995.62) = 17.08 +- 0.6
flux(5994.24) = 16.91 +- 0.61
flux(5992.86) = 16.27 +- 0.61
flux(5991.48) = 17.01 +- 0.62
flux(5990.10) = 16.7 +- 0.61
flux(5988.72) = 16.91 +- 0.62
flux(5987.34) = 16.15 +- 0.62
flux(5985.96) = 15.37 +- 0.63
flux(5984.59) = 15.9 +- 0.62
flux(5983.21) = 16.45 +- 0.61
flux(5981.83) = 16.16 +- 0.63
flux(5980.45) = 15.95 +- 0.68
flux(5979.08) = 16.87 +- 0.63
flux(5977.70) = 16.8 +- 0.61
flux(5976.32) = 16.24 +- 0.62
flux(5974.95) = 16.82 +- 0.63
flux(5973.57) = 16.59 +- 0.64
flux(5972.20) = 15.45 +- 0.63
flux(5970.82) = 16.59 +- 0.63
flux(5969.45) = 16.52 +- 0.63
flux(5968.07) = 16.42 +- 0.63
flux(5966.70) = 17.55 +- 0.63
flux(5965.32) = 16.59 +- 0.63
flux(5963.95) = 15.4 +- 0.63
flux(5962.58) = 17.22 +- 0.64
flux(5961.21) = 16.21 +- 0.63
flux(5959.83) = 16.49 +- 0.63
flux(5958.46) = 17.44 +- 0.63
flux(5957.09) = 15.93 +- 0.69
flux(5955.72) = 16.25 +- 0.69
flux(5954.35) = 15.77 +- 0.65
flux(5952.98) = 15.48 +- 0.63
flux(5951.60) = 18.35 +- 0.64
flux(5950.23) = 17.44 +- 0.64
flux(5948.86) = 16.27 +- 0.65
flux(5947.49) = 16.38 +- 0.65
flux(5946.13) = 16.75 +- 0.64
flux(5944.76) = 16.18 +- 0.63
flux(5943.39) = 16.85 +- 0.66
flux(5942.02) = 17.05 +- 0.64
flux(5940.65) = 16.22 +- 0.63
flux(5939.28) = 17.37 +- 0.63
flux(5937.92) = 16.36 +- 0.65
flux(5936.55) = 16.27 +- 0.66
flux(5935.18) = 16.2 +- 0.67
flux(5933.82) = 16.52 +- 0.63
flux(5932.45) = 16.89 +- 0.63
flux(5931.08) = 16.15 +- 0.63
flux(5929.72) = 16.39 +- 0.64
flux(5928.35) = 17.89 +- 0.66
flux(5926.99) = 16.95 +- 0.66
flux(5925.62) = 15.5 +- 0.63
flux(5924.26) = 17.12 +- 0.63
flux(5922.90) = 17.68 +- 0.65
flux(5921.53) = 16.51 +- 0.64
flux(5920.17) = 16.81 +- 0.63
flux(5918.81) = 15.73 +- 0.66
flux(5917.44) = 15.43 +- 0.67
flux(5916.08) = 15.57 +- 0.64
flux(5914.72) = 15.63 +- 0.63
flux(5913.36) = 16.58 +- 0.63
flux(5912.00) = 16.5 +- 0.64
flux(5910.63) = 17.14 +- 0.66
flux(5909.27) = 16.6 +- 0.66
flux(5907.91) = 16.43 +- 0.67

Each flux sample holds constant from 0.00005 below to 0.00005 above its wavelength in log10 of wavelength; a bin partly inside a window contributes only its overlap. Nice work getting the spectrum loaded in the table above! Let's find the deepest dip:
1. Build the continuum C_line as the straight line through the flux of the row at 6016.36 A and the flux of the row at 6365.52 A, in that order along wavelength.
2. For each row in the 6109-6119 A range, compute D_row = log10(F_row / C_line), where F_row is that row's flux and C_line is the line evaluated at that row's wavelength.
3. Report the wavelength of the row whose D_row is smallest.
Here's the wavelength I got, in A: 6118.35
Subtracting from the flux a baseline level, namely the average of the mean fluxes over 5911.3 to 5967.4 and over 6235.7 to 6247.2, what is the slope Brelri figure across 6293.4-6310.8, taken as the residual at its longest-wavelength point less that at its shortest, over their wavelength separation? -0.03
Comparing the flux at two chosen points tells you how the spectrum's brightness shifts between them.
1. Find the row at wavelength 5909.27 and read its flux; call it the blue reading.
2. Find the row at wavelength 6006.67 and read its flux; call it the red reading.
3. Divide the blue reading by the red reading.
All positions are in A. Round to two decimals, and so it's 1.08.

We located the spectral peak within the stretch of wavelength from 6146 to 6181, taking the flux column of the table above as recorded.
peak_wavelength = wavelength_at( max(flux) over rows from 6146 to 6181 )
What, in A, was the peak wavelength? 6149.42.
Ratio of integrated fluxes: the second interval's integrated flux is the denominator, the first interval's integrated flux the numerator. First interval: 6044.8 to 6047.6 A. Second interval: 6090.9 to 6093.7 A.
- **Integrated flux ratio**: 1.01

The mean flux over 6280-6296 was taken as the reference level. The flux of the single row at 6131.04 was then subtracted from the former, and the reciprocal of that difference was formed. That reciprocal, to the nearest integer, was 27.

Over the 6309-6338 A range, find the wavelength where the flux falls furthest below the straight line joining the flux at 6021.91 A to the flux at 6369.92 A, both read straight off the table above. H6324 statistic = 6318.79 A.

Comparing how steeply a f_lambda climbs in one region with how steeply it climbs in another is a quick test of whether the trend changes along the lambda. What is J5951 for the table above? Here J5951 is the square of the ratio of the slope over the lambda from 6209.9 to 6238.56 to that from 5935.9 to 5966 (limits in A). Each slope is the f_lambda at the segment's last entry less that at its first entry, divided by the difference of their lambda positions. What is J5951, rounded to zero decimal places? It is 12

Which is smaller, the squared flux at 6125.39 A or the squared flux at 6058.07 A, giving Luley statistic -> 246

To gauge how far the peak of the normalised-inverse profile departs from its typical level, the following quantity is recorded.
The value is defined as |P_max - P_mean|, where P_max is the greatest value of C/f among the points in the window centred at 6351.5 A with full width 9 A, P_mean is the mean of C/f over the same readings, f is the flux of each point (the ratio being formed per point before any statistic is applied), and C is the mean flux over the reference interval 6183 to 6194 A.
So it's 0.02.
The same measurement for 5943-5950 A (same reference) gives 0.02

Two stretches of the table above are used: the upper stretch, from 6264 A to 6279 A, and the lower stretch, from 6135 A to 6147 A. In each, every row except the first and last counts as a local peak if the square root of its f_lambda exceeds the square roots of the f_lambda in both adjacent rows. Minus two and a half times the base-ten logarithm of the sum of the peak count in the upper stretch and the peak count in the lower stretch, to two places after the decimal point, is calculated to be -1.19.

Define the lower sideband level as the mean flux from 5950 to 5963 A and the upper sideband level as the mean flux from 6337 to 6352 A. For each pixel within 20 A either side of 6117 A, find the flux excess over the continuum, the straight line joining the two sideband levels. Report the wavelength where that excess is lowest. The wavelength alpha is 6102.87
